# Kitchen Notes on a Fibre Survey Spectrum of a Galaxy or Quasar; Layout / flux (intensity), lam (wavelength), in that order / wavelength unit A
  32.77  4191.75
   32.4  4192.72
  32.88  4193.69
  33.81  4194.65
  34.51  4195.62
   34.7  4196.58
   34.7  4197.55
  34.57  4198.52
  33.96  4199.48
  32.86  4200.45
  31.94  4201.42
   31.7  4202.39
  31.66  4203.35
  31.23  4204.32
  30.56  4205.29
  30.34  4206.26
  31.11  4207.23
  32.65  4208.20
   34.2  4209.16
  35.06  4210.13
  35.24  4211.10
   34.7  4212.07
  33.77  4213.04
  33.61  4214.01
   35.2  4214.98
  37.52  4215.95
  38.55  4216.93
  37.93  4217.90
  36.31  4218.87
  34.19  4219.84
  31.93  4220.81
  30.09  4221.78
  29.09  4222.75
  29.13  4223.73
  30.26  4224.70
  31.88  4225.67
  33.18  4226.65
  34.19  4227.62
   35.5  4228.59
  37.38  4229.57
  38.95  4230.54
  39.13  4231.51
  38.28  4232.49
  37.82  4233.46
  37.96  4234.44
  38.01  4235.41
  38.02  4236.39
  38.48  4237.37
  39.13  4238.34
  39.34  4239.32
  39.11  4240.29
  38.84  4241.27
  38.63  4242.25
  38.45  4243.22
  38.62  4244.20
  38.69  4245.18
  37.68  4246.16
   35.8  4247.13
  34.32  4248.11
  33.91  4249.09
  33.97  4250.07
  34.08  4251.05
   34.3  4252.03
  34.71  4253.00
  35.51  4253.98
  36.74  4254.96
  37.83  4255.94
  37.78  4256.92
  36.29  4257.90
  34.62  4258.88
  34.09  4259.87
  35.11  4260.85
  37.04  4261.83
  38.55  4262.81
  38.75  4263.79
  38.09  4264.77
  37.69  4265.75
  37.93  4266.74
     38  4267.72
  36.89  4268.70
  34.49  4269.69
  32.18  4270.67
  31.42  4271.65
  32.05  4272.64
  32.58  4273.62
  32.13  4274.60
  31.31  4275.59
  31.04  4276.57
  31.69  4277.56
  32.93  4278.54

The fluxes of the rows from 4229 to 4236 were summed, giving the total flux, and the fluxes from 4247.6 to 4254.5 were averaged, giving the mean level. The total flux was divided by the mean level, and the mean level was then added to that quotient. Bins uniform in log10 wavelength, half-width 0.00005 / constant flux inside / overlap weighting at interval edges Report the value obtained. 42.2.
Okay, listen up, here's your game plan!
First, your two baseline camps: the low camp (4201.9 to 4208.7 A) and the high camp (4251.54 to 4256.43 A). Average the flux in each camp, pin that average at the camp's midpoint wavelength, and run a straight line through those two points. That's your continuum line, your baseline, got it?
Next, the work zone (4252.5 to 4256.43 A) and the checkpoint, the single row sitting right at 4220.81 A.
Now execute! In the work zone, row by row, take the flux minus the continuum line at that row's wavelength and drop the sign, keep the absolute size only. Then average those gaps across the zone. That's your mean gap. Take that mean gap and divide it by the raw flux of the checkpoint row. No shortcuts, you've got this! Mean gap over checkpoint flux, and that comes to 0.031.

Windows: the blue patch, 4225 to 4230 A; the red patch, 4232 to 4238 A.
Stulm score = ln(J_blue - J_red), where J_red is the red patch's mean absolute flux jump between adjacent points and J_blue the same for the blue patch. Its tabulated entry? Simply 0.1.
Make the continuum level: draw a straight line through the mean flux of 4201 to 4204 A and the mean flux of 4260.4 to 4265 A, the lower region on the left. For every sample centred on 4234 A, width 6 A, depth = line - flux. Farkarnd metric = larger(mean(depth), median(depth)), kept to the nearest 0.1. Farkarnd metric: -3.1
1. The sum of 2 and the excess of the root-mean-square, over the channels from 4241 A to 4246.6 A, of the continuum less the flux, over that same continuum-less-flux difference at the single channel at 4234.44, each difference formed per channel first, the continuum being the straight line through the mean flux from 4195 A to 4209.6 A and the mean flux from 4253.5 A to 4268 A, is 7.8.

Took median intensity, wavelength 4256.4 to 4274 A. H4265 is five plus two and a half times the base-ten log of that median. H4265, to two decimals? 8.91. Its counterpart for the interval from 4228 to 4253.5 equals 8.95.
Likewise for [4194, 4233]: 8.83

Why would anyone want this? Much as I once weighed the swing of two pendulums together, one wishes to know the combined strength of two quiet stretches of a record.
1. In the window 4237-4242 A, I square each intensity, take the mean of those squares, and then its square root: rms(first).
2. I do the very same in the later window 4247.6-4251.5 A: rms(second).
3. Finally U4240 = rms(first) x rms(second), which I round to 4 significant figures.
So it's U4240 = 1328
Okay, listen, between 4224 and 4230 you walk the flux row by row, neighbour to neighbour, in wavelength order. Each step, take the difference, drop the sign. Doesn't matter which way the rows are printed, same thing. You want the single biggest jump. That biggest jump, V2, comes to 1.9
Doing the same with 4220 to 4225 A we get 1.8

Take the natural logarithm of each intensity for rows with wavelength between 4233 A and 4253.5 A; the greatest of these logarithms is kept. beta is 3.67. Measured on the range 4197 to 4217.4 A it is 3.65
